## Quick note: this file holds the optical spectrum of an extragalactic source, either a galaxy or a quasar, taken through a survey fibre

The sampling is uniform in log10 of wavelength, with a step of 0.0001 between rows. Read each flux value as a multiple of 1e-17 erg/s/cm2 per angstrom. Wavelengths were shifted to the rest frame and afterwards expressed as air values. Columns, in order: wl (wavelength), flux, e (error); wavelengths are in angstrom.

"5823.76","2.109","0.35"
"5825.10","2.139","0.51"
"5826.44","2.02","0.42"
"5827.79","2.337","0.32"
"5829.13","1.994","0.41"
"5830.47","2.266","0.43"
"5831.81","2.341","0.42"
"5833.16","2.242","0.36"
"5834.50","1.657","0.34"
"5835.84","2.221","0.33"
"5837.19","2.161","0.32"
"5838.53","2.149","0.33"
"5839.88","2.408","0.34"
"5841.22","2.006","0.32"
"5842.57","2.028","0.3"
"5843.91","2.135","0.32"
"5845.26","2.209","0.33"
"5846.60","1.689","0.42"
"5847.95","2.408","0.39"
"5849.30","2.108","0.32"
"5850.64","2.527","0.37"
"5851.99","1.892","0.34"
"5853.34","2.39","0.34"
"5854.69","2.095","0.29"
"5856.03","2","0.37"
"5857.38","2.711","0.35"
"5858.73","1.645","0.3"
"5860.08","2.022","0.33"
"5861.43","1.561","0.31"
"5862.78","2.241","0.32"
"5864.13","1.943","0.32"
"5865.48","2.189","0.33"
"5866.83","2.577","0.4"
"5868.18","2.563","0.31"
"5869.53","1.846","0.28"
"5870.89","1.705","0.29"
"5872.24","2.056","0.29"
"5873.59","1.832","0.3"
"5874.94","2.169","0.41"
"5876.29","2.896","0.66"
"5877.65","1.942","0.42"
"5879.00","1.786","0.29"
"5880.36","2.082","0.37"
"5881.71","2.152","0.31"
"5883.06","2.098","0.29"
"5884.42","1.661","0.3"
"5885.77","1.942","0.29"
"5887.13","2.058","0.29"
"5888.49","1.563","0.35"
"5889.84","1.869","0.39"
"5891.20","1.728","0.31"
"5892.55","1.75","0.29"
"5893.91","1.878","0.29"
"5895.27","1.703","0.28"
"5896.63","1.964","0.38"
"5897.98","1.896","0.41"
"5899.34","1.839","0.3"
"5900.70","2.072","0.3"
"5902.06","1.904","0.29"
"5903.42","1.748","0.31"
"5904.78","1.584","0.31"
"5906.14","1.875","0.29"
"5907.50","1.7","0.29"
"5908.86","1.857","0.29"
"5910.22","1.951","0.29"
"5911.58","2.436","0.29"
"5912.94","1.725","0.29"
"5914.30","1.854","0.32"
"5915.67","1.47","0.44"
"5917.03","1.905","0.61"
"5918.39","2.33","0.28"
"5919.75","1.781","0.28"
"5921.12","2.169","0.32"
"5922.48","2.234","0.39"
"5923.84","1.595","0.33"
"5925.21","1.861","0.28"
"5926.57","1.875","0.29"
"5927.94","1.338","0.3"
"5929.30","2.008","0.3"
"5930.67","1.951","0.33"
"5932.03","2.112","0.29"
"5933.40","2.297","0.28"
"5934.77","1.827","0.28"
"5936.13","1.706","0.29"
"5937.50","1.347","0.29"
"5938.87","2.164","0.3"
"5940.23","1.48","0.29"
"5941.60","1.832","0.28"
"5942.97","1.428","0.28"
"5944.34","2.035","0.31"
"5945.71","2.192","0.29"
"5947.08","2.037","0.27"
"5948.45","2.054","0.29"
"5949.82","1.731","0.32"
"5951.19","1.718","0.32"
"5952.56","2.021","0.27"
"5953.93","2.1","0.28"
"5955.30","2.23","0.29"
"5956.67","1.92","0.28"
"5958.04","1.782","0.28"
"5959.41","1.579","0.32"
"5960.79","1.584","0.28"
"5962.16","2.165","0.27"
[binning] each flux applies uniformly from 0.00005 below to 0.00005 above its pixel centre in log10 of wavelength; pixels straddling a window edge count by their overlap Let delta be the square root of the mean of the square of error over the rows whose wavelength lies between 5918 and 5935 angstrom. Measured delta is 0.305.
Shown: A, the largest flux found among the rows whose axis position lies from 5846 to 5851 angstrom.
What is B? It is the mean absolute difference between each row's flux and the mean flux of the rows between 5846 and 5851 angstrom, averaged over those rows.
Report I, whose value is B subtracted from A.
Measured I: 2.24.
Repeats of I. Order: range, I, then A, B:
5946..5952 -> 1.89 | 2.054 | 0.16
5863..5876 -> 2.33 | 2.577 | 0.25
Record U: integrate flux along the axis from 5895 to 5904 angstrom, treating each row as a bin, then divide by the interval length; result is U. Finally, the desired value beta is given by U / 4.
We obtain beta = 0.471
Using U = 1.88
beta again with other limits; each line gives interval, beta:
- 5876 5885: 0.514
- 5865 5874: 0.529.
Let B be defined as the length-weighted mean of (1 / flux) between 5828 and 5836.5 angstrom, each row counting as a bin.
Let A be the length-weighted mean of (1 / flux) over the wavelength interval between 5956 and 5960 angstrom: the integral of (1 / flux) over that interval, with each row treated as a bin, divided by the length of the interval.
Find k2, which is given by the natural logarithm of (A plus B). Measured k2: 0.046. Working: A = 0.571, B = 0.476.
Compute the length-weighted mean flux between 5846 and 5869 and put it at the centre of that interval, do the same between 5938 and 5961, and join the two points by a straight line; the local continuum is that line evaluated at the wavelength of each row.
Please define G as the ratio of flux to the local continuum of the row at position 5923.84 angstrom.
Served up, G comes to 0.82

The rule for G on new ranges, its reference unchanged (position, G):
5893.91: 0.92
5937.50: 0.70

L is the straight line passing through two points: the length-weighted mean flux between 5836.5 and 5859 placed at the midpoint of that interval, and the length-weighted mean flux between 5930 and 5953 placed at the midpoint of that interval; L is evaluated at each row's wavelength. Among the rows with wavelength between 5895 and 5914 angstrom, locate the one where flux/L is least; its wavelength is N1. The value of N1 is 5904.78 angstrom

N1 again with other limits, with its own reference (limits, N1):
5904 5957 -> 5927.94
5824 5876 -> 5861.43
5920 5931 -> 5927.94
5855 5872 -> 5861.43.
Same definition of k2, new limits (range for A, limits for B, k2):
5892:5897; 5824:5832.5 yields 0.012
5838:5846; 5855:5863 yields -0.021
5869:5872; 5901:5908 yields 0.111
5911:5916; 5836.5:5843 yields 0.011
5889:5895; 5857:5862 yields 0.090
